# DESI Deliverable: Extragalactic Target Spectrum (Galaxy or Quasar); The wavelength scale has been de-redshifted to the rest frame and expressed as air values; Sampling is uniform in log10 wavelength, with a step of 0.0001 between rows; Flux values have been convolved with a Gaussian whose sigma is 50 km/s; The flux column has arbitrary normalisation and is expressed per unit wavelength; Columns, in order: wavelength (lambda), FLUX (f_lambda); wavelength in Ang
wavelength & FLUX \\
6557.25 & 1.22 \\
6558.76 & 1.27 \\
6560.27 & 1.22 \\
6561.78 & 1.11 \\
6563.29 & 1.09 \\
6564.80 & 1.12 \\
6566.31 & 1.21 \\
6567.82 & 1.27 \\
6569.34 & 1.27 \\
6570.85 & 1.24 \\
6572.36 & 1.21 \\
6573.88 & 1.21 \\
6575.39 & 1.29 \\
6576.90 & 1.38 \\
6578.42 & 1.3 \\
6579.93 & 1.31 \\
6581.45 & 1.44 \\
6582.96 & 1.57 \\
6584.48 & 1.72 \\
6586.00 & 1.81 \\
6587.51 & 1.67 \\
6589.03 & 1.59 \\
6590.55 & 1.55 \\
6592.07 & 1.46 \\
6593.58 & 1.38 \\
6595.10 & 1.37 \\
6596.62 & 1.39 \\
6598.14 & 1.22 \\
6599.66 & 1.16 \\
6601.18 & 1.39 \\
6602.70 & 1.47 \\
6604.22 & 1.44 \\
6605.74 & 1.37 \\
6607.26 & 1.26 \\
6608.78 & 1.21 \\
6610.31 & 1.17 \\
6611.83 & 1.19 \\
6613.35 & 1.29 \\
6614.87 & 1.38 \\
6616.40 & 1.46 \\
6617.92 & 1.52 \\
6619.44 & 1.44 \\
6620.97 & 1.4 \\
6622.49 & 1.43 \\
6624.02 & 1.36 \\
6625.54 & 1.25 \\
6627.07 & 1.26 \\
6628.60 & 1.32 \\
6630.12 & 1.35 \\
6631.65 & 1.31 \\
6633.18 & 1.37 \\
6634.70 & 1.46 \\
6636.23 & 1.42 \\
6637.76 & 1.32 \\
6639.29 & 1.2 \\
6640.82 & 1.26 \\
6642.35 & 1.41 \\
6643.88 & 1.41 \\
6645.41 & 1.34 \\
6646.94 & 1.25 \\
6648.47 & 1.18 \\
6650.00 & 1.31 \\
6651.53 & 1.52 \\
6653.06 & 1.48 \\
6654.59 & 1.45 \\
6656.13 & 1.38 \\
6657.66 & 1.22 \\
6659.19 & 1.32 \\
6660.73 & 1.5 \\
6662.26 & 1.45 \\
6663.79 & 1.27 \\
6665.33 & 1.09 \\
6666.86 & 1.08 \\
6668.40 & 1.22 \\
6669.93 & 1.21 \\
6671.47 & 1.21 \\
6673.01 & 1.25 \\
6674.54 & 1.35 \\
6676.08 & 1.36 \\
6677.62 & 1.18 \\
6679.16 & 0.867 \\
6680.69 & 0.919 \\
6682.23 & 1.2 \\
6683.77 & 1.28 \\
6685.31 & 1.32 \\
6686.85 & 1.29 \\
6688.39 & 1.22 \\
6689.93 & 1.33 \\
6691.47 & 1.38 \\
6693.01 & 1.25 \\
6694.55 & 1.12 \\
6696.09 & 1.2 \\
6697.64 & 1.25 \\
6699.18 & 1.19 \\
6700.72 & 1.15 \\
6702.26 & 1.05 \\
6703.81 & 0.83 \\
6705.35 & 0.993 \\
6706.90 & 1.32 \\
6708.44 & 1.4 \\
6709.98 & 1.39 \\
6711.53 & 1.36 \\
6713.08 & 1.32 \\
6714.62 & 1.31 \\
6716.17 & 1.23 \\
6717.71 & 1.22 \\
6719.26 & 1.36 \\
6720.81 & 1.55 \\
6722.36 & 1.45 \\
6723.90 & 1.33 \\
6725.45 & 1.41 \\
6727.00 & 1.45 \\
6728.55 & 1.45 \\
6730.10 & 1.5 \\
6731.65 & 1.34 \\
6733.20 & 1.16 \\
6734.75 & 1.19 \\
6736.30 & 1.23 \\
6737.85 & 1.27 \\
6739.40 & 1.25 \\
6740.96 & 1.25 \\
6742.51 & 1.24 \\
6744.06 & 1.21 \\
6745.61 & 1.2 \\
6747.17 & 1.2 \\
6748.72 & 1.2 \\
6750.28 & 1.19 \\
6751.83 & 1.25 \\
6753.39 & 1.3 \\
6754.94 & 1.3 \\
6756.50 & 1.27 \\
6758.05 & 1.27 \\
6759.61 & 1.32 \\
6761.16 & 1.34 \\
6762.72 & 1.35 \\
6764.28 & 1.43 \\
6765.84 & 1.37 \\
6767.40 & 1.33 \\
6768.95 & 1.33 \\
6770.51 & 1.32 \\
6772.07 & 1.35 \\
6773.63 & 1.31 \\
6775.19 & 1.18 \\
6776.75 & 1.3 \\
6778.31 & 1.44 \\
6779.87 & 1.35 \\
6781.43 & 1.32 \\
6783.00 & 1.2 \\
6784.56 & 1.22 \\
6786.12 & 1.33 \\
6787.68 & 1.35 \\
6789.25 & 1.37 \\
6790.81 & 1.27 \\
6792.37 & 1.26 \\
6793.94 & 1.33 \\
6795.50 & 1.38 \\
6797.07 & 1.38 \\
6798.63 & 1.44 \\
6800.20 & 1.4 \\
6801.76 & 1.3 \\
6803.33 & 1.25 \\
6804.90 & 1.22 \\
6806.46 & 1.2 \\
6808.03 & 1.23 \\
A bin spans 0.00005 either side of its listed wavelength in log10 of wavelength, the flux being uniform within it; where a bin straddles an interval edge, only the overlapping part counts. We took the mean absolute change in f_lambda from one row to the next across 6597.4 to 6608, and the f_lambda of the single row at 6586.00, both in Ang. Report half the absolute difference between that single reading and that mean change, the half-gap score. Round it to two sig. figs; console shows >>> 0.86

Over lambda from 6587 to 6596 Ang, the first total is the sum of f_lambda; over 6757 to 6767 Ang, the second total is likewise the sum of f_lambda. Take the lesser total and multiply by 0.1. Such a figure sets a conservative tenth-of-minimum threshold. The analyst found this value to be 0.81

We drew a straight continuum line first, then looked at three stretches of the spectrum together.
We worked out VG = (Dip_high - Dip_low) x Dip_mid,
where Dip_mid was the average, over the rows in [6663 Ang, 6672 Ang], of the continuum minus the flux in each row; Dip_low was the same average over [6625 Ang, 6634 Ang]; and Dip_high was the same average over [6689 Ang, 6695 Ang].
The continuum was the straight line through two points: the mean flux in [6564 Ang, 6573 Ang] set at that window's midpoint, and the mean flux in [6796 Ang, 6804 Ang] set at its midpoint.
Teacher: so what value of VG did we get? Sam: 0.007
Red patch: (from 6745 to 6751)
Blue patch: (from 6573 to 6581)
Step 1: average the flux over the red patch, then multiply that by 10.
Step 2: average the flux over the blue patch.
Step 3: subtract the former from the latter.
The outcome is -10.7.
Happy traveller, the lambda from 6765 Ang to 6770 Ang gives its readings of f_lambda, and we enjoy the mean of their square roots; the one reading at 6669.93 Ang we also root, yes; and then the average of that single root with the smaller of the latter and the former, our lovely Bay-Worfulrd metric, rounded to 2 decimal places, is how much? 1.10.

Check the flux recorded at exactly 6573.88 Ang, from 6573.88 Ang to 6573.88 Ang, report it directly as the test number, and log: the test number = 1.21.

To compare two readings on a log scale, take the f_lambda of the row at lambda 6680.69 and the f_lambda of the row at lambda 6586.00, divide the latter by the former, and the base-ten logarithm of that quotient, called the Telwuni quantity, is 0.29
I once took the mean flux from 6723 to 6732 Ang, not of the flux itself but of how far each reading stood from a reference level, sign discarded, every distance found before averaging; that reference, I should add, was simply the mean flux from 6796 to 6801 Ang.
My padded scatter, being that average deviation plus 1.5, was 1.55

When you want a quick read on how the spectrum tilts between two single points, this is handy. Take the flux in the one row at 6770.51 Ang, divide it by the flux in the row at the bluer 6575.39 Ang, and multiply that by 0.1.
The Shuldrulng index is 0.102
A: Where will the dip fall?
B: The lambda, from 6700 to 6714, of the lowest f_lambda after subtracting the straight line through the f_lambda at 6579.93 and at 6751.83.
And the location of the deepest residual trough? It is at 6703.81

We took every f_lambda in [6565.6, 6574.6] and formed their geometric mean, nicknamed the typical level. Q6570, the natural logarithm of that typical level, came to 0.21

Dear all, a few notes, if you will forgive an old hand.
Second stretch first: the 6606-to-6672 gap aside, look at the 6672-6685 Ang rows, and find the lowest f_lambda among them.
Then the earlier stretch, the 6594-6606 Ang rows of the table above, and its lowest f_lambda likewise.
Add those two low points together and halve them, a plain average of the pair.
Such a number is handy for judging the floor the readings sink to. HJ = 1.01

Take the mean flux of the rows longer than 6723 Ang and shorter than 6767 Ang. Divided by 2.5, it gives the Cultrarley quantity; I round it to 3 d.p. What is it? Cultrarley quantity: 0.518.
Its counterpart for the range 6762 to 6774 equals 0.540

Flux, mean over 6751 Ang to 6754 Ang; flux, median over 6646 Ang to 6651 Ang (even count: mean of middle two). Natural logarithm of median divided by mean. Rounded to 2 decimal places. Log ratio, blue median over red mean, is -0.02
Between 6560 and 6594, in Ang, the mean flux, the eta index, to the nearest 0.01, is 1.37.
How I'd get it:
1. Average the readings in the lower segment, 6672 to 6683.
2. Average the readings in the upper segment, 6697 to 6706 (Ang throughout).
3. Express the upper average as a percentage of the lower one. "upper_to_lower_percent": 93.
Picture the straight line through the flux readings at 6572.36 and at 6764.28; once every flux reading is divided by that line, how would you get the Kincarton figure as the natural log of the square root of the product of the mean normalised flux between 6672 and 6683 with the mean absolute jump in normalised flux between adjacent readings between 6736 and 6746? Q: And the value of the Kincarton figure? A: -2.21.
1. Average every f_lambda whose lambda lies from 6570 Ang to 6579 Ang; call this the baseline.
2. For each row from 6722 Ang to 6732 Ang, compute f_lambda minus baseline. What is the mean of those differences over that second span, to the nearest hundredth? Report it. 0.15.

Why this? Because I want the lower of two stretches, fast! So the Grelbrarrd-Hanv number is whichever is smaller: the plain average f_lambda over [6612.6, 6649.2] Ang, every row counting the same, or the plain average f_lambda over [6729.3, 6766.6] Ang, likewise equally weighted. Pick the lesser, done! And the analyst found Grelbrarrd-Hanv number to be 1.276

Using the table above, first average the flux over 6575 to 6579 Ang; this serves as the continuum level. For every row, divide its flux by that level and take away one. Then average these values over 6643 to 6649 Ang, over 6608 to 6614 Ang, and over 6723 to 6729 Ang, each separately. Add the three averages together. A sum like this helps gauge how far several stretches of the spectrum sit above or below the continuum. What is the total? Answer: -0.04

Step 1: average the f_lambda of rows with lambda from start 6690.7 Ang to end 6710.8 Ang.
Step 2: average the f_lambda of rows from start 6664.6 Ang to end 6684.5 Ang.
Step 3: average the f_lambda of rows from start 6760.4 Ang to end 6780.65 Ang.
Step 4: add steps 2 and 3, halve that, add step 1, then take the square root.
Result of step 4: 1.56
